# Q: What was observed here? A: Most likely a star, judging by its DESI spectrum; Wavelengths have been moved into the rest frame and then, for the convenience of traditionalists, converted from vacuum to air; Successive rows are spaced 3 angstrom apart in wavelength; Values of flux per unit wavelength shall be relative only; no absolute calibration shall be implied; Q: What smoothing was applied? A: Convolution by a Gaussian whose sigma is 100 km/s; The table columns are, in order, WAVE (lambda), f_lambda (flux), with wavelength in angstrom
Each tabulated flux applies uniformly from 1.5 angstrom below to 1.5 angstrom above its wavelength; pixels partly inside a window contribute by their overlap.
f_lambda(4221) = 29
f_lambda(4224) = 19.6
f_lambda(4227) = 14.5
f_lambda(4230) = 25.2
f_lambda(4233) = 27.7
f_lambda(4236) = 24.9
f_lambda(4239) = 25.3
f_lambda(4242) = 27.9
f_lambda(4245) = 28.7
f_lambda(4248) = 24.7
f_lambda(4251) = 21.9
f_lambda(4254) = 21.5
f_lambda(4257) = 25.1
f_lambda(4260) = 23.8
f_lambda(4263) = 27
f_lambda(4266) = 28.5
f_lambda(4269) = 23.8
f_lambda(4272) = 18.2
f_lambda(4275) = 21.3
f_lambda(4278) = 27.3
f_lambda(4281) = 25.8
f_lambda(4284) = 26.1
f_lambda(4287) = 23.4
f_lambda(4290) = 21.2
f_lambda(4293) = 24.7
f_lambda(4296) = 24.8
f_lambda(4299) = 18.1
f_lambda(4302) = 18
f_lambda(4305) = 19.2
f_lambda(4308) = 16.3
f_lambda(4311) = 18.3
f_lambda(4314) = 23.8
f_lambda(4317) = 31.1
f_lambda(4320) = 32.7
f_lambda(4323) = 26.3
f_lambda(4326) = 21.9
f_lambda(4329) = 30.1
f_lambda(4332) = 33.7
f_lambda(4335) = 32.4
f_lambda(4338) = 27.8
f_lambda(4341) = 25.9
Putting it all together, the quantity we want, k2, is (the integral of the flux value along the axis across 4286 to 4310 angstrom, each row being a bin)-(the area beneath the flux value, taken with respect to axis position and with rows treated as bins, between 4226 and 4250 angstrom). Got -106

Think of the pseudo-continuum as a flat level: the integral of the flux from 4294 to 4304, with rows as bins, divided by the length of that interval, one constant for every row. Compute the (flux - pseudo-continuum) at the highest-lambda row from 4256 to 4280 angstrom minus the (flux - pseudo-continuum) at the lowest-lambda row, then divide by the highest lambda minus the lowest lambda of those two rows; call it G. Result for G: 0.1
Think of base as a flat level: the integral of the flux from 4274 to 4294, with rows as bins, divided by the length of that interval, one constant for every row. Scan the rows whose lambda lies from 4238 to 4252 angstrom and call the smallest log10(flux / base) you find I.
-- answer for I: -0.05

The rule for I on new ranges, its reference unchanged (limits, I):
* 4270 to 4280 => -0.13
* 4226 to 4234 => -0.22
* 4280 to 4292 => -0.06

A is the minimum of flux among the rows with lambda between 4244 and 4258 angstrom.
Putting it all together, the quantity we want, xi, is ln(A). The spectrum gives 3.1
